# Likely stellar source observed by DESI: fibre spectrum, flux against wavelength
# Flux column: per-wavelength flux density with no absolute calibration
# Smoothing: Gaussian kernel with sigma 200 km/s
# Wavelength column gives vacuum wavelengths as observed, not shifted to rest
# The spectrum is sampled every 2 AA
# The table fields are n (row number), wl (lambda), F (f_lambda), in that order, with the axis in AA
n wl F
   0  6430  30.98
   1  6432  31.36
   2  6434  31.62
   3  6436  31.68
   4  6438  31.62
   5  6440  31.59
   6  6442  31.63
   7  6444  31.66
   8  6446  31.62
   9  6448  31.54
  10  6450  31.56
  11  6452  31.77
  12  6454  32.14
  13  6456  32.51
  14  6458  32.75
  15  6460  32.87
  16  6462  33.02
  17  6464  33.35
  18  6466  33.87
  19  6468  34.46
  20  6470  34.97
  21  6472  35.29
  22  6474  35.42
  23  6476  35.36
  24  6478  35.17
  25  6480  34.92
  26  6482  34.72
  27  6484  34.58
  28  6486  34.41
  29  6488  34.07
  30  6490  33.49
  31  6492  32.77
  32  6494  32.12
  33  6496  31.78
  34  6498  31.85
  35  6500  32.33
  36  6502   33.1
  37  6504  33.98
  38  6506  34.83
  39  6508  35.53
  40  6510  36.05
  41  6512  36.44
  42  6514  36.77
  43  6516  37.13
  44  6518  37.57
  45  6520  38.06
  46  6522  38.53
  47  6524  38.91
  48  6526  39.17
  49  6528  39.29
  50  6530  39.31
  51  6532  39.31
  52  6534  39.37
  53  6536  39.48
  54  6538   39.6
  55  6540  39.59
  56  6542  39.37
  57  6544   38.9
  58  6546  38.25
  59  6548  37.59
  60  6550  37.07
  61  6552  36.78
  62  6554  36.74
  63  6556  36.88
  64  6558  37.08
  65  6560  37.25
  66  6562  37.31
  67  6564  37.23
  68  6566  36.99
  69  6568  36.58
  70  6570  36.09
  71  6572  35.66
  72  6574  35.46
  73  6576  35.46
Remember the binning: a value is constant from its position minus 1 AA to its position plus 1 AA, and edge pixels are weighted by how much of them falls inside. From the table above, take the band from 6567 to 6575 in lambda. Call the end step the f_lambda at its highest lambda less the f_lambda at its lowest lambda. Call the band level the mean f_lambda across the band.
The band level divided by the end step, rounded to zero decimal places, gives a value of -32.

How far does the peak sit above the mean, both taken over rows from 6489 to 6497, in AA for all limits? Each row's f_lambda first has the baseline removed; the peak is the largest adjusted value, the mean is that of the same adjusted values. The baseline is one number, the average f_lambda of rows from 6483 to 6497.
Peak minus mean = 0.95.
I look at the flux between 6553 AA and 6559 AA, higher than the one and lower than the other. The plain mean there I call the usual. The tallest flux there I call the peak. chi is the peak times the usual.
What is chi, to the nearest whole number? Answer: 1368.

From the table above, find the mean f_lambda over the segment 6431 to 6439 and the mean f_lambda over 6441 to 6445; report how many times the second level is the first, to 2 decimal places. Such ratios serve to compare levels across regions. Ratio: 1.00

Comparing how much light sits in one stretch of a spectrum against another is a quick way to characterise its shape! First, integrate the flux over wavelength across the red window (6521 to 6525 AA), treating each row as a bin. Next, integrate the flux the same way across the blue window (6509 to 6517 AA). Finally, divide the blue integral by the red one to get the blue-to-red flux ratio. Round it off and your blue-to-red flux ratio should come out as 1.9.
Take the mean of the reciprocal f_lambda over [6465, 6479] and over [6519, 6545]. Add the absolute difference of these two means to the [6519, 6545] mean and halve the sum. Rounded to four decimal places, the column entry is 0.0143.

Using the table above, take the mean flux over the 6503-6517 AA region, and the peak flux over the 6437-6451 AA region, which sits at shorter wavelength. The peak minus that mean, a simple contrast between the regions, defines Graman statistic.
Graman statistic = -4.2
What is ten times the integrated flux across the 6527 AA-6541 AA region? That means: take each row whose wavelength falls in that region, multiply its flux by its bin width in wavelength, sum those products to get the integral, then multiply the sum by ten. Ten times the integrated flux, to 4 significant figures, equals 5519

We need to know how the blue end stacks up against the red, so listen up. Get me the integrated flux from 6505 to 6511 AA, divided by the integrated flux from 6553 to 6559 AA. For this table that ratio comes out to 0.961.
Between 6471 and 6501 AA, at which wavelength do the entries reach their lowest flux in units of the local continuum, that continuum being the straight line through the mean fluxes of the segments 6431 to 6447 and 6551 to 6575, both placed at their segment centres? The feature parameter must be 6498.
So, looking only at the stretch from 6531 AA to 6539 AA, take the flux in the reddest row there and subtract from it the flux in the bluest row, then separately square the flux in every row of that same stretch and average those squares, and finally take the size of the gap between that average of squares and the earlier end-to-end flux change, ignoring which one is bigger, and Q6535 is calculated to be 1555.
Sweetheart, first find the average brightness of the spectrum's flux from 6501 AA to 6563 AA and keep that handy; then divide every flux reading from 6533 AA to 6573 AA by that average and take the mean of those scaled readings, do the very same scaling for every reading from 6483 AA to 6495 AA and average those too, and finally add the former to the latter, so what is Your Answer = 1.90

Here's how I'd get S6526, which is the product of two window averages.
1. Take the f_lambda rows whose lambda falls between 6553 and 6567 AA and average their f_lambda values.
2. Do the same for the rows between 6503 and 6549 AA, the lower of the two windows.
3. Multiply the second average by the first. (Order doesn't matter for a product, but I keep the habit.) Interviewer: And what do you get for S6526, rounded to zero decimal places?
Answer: 1407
